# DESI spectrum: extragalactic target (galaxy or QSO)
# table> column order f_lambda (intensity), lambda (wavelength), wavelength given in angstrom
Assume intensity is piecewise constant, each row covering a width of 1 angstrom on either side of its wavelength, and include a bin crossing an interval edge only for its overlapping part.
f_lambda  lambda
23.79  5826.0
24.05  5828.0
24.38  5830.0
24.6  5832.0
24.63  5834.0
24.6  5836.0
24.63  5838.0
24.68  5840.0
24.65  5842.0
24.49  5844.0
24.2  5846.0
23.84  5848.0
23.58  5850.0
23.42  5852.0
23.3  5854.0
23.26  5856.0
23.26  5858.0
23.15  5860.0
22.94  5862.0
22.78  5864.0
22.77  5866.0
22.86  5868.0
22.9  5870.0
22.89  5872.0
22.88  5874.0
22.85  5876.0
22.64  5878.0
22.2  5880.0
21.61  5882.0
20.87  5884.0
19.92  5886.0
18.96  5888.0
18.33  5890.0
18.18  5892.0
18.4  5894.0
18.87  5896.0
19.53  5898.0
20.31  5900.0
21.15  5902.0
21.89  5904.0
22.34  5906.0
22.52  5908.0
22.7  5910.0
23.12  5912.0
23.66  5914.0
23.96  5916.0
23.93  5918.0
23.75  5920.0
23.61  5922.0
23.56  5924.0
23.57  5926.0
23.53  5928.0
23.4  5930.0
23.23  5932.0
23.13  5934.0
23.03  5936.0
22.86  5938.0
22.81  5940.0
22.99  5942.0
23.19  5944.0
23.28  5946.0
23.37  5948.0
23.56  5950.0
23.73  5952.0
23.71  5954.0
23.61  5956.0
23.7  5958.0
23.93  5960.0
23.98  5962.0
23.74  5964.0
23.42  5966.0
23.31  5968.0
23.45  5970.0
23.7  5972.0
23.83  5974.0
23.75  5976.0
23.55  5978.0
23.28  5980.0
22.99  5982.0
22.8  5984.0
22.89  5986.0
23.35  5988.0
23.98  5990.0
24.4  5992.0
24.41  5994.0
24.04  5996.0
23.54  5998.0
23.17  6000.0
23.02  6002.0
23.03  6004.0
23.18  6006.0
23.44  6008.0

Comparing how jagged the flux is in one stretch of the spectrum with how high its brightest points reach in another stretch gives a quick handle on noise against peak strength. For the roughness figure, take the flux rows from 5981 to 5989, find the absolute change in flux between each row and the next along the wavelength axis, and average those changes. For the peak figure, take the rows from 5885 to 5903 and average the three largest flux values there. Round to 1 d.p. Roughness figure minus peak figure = -20.2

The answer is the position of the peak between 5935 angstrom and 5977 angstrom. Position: 5962.0 angstrom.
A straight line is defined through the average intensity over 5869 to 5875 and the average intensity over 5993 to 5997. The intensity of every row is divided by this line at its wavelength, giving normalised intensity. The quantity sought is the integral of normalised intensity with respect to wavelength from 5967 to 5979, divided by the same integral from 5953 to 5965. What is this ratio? 0.99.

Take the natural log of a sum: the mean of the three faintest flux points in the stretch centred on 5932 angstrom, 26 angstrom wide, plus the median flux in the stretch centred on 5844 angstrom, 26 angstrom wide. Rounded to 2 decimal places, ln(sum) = 3.86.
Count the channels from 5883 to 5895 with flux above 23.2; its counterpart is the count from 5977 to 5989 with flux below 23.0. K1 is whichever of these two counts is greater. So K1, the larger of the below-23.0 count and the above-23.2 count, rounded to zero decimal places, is 3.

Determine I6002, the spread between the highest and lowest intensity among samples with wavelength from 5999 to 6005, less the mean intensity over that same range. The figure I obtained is -22.9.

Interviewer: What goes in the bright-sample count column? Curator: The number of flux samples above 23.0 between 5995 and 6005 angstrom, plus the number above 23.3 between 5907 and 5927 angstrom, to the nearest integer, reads 12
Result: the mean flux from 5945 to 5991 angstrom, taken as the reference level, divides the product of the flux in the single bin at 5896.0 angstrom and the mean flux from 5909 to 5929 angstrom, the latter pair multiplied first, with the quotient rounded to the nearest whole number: 19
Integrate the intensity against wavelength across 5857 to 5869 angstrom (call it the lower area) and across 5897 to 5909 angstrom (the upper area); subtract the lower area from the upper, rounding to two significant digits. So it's -20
